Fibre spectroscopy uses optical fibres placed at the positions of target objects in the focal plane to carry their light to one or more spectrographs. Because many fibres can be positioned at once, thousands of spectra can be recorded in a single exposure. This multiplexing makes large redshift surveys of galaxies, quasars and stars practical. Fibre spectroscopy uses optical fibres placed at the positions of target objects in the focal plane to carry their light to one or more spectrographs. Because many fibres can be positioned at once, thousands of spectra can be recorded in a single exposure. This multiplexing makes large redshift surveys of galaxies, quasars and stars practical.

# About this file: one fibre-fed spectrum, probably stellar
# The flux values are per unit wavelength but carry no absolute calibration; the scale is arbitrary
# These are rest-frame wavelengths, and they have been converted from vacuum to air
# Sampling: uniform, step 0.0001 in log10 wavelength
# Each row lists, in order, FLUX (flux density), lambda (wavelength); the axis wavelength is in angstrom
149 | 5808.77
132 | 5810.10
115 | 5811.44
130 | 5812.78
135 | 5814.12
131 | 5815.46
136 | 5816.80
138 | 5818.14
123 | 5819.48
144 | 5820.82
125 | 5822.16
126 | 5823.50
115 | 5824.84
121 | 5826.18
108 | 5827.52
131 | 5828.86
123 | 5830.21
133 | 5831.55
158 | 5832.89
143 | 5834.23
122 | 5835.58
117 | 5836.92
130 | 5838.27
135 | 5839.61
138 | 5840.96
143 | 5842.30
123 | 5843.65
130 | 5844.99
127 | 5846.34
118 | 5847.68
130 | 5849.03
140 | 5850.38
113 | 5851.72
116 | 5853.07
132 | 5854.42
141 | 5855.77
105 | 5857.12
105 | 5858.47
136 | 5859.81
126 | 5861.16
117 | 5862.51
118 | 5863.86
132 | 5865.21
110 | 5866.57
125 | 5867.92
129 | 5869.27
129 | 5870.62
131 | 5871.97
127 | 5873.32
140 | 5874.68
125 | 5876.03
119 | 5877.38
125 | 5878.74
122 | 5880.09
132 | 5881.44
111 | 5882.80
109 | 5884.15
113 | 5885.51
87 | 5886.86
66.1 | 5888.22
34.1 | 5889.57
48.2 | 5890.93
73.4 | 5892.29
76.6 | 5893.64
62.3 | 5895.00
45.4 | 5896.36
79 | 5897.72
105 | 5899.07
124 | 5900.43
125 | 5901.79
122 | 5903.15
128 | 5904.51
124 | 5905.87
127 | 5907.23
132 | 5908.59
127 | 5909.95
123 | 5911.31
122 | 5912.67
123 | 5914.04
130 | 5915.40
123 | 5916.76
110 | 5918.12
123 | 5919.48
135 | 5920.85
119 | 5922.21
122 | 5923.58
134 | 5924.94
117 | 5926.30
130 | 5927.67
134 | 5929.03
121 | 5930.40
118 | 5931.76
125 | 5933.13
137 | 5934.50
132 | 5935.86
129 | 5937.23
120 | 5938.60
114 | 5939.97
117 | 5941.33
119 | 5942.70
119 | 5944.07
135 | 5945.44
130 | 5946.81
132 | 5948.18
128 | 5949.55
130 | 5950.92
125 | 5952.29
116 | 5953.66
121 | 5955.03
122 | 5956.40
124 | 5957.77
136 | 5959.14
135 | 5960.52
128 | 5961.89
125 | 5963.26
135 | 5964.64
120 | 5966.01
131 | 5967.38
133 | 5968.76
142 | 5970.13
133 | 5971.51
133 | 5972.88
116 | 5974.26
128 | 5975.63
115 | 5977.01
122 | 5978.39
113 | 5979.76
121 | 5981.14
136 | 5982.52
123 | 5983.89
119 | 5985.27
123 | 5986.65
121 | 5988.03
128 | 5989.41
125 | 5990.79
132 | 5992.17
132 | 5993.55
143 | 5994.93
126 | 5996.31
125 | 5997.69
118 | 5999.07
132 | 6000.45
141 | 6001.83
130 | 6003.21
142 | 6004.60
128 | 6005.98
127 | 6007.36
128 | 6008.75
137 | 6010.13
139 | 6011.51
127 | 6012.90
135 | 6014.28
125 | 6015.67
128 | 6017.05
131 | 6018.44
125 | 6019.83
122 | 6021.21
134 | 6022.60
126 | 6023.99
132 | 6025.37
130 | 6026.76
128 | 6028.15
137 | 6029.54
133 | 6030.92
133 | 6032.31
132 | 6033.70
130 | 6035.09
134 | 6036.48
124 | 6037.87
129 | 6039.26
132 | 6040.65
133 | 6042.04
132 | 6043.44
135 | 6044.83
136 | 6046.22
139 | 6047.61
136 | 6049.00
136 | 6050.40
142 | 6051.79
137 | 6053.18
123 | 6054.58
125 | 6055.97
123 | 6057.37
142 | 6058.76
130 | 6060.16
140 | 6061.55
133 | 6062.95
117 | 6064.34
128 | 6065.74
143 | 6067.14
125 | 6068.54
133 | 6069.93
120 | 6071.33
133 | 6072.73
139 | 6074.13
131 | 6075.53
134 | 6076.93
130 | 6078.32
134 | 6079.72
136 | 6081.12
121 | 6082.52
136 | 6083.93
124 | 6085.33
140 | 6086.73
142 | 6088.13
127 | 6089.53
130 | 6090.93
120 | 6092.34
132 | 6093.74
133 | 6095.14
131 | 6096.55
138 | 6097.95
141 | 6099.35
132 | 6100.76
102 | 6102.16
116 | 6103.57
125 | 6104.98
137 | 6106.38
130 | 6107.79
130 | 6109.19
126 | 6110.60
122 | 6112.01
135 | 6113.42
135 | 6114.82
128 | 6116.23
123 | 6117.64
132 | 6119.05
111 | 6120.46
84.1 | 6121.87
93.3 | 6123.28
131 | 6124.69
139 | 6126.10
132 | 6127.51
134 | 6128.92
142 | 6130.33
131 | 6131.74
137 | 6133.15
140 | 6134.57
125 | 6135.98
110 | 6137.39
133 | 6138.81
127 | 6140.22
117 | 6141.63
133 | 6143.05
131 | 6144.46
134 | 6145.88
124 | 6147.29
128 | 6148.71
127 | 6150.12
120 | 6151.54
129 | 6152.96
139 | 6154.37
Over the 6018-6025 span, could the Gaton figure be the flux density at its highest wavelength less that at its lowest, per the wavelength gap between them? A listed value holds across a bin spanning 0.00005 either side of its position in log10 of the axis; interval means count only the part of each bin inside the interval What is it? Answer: -0.9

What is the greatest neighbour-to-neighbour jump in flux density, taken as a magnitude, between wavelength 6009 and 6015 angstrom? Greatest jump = 12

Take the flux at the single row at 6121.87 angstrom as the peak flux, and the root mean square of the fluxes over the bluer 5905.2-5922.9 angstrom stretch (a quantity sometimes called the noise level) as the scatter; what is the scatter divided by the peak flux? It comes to 1.48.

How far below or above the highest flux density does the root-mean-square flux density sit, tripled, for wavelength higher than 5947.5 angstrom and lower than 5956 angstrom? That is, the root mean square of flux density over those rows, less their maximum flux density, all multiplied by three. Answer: -20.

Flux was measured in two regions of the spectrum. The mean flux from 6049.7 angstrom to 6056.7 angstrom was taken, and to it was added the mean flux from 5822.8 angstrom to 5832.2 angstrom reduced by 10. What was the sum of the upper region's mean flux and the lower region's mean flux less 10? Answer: 245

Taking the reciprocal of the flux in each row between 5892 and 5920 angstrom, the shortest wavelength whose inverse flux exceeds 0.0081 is 5892.29 angstrom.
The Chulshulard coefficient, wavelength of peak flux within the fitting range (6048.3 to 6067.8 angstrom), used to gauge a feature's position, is 6067.14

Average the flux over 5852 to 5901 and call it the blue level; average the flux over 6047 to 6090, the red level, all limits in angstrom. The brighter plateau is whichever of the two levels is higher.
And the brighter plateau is 132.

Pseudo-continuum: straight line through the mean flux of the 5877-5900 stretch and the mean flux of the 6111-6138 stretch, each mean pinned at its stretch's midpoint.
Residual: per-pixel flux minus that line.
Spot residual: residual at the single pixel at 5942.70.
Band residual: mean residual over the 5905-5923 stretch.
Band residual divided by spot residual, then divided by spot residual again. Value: 0.067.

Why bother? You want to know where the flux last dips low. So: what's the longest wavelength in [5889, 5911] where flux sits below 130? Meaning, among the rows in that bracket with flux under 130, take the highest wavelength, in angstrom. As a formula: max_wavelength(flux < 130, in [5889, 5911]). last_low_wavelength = 5909.95 angstrom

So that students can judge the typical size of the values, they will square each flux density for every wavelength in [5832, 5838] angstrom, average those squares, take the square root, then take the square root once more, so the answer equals 11.7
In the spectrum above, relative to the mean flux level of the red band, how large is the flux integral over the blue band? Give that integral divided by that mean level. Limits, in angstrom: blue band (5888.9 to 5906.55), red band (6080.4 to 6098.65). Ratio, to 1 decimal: 11.8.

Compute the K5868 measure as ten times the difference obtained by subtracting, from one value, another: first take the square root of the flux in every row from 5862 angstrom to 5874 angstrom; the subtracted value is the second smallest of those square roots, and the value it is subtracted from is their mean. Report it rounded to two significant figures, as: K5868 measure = 3.2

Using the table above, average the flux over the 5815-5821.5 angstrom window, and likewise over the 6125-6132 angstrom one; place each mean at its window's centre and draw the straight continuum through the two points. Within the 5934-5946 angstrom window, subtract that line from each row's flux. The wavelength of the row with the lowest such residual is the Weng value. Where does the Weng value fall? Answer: 5939.97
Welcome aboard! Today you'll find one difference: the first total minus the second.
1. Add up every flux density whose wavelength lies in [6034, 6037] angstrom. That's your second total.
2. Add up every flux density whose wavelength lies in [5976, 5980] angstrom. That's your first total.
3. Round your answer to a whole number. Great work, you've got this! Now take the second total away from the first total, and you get 86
